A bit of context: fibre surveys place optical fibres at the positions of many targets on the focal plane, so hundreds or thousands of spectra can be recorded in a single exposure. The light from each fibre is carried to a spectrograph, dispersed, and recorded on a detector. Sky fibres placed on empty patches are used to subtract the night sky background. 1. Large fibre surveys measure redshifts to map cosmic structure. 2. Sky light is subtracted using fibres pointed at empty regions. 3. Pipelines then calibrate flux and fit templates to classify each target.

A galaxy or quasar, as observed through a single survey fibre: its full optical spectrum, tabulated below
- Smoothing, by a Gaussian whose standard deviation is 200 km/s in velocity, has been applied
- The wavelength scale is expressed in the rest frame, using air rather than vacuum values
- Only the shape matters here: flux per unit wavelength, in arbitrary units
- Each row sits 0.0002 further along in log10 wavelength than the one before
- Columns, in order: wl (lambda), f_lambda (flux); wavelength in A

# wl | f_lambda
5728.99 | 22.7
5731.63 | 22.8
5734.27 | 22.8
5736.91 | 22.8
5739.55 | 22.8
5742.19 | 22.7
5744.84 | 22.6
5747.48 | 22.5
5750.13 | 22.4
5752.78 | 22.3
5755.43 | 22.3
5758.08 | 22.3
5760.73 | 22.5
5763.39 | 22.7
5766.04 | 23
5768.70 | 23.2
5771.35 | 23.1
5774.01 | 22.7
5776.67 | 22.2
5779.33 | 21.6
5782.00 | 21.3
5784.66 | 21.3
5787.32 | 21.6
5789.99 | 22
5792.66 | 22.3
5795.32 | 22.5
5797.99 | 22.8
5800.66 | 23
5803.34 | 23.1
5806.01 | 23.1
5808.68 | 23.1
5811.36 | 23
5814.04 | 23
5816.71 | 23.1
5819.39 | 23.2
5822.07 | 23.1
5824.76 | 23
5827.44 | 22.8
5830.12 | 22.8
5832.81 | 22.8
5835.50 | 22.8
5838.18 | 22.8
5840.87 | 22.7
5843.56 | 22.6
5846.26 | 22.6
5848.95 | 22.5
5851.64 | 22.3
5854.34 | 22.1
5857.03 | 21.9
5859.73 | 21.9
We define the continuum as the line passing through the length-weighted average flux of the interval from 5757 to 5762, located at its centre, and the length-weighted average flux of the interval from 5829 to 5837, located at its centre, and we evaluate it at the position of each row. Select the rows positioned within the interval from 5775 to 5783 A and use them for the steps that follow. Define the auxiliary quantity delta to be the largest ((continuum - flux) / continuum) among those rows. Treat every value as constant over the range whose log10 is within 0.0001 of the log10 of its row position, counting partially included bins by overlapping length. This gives 0.055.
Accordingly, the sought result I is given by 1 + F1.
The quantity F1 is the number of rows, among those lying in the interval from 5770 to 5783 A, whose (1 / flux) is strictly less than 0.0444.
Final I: 3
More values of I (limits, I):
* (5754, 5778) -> 6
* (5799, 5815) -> 7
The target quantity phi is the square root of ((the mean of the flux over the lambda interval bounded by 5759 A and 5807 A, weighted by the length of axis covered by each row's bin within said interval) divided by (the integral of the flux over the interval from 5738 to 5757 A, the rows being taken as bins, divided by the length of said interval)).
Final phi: 0.998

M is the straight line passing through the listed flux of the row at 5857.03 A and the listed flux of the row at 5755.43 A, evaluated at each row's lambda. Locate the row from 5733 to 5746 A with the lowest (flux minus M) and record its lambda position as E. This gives 5744.84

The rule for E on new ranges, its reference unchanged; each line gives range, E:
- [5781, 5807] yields 5782.00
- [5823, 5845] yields 5843.56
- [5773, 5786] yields 5782.00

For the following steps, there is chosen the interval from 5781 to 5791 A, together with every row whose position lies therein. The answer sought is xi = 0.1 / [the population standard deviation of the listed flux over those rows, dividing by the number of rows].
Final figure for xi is 0.3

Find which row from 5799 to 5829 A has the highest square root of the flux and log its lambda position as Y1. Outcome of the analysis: 5819.39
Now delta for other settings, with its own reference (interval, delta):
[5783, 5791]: 0.055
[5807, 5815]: -0.013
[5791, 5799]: 0.013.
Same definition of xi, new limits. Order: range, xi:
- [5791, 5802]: 0.4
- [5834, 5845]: 1.2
